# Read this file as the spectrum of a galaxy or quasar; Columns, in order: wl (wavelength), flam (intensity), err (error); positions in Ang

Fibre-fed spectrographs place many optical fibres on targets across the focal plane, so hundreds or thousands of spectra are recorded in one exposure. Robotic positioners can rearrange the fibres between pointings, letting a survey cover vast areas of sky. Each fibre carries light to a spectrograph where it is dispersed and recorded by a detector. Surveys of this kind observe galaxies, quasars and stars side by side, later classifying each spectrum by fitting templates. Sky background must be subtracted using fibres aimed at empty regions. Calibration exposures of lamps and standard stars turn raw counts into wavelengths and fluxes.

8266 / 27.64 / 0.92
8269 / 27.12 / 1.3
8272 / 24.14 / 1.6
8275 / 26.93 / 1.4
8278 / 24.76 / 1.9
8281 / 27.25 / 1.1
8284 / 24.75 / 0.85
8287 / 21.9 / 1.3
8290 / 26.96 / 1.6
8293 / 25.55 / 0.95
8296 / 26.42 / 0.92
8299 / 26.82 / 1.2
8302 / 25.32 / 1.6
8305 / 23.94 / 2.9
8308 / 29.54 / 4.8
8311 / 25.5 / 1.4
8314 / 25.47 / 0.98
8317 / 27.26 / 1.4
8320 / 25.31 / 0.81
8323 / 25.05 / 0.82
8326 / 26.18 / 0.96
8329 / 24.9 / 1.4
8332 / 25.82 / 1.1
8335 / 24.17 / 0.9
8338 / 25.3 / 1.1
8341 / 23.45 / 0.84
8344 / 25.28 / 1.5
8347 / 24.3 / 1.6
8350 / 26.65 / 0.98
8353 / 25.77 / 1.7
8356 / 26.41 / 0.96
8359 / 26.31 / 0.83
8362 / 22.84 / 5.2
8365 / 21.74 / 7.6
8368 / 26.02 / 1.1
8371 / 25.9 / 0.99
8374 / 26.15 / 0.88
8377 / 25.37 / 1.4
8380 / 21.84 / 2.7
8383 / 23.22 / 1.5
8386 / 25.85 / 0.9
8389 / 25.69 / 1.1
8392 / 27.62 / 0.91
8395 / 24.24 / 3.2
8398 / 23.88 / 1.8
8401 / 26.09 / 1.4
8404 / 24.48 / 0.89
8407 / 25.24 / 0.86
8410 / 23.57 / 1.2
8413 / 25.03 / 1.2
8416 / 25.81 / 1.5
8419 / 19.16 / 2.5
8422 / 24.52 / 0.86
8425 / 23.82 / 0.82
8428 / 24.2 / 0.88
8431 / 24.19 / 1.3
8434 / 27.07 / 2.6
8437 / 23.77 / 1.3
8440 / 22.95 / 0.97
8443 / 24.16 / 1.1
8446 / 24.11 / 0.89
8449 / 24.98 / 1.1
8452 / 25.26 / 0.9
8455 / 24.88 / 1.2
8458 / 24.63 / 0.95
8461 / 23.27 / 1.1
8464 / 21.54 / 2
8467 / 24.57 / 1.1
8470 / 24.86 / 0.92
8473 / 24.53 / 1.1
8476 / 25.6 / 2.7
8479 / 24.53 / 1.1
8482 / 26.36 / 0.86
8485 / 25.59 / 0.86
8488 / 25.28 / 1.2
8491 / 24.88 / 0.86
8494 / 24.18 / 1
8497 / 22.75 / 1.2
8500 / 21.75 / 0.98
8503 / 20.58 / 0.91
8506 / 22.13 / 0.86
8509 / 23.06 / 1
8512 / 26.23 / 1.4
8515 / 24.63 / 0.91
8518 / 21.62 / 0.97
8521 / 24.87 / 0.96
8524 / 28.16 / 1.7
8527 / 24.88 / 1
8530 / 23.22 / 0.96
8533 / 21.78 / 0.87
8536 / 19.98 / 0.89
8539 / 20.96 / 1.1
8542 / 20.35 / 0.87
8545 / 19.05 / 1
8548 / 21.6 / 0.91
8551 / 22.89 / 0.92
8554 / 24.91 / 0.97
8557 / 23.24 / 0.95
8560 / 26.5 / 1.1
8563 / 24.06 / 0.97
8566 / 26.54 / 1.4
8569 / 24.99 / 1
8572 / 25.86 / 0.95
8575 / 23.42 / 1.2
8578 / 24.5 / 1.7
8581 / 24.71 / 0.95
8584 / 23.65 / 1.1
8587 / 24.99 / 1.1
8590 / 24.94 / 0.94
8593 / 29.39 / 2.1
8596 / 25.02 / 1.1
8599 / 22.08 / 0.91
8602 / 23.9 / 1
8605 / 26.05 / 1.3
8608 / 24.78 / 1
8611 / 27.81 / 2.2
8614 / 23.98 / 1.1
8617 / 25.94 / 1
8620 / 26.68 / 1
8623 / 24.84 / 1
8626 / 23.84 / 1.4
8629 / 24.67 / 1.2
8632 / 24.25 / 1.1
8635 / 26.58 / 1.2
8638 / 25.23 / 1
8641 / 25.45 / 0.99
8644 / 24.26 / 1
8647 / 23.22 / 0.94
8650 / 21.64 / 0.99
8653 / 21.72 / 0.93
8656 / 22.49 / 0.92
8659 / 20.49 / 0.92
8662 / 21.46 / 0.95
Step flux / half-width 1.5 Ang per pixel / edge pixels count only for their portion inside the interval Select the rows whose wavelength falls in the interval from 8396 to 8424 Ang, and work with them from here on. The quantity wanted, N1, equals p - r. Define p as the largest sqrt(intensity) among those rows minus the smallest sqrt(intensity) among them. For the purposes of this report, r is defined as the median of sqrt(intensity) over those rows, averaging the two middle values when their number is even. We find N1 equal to -4.2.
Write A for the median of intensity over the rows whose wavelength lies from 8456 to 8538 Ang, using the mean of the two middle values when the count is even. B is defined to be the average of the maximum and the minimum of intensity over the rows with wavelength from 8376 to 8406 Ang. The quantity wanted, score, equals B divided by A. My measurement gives 1.01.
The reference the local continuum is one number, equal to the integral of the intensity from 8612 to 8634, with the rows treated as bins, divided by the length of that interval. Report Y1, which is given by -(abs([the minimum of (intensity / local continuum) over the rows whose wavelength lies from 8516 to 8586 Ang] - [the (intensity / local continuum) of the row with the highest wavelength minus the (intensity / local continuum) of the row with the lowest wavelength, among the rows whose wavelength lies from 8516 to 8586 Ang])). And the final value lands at -0.68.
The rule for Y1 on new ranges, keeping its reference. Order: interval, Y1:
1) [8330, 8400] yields -0.95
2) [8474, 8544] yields -1.01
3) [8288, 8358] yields -0.96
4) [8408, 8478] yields -0.69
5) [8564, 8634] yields -0.98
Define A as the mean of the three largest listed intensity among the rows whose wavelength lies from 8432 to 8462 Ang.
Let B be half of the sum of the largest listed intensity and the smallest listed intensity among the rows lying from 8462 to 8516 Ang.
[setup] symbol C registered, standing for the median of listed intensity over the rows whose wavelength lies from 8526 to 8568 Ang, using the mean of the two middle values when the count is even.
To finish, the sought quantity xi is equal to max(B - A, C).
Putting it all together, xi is 23.1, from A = 25.8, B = 23.5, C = 23.1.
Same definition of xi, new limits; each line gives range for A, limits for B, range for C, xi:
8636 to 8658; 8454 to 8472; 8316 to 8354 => 25.3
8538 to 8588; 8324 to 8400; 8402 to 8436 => 24.5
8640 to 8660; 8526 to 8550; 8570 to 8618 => 24.9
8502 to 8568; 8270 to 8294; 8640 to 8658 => 22.9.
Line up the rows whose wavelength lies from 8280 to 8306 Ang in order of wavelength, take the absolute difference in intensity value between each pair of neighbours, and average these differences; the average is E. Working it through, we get 2.0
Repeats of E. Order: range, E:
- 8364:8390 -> 1.6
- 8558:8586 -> 1.5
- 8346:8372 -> 1.6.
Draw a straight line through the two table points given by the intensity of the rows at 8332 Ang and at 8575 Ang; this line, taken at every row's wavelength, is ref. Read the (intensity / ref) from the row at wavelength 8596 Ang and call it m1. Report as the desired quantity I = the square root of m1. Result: 1.04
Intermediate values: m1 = 1.08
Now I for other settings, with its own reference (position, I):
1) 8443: 0.99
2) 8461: 0.97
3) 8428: 0.99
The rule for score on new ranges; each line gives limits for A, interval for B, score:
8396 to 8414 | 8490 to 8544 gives 0.97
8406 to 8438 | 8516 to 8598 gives 1.00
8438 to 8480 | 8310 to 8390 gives 1.00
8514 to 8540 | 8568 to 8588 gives 1.06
